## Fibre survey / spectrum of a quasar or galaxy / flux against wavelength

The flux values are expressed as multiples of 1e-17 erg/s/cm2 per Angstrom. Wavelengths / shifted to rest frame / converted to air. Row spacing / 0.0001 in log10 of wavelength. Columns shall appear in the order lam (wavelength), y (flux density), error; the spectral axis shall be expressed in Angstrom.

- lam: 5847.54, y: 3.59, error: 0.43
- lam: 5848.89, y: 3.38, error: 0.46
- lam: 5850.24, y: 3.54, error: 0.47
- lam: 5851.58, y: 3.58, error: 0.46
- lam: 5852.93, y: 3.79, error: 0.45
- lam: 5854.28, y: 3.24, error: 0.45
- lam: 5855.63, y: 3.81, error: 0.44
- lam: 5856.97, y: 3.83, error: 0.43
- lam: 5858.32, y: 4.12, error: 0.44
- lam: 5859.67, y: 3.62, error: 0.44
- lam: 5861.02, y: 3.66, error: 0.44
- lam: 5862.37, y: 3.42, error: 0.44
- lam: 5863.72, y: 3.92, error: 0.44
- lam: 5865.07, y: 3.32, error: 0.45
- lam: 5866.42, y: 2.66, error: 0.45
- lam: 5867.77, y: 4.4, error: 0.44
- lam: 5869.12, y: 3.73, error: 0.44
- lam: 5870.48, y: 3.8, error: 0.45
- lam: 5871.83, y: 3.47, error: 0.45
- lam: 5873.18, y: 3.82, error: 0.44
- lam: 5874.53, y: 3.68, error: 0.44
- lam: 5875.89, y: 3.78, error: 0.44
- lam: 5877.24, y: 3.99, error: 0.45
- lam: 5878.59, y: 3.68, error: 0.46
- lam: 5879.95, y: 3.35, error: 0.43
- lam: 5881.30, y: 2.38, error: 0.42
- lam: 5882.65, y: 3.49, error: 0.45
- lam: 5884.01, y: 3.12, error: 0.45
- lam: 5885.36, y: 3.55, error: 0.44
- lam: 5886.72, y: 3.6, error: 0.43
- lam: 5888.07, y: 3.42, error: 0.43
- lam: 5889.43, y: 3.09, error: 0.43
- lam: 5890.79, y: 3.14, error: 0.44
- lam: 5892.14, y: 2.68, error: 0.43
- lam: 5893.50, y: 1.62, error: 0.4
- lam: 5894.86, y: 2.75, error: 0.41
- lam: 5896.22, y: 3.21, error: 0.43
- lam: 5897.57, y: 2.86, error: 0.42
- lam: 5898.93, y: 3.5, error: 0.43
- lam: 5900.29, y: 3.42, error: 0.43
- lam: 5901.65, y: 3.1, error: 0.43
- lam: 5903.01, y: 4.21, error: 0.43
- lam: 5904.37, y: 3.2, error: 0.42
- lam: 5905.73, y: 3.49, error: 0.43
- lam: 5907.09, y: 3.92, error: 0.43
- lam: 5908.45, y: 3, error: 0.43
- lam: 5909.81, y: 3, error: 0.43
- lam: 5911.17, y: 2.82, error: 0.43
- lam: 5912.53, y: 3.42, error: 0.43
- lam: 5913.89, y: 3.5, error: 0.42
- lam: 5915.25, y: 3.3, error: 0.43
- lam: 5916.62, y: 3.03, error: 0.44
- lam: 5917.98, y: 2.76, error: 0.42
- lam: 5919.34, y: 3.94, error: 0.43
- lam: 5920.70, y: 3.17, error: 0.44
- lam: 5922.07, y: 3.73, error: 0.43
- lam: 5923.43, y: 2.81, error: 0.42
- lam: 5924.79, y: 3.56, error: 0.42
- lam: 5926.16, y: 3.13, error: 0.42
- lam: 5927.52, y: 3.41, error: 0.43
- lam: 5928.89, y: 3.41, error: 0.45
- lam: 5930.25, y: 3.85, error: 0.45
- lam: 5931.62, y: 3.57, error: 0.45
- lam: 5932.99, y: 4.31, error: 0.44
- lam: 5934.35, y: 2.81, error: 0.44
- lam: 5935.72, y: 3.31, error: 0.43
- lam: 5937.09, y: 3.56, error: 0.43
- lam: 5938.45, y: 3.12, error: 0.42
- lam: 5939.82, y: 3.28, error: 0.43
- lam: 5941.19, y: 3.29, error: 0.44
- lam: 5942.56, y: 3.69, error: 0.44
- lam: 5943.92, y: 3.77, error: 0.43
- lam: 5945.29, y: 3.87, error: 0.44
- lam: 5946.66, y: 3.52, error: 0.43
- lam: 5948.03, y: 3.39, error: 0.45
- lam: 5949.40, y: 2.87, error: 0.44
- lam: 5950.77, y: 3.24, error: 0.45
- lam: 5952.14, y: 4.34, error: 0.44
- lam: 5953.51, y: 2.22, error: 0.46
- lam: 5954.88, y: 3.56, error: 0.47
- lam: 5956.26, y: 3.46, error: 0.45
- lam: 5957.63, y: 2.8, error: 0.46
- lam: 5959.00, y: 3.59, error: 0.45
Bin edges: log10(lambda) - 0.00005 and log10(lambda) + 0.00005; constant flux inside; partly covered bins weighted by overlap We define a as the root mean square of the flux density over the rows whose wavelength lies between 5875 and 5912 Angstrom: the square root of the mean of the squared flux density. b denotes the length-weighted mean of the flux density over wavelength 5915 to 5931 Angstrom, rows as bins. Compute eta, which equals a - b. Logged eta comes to -0.1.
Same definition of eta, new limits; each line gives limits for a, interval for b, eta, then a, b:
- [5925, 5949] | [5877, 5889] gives 0.1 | 3.5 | 3.37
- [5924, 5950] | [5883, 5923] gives 0.3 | 3.5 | 3.23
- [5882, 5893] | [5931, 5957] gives -0.2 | 3.3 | 3.43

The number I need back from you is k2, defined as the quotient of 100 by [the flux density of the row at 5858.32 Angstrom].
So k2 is 24.3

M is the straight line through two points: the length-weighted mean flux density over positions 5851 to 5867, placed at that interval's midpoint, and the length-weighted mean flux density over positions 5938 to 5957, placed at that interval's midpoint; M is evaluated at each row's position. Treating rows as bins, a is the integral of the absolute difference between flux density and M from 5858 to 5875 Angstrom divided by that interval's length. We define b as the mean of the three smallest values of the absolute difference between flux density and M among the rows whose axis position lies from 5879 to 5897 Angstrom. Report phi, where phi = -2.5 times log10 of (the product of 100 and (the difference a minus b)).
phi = -3.5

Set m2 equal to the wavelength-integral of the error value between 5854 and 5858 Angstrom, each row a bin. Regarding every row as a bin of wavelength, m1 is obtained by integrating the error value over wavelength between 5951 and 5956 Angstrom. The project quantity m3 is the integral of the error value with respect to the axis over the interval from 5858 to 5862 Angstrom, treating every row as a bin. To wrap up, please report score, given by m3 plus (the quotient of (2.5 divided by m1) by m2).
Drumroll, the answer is 2.38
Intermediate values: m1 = 2.274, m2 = 1.76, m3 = 1.76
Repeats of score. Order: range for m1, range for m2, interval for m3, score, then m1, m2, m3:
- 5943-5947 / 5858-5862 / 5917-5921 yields 2.54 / 1.739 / 1.76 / 1.72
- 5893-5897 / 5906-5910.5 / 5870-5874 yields 2.57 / 1.657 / 1.94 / 1.79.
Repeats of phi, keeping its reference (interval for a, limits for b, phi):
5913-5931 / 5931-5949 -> -3.3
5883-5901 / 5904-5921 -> -4.1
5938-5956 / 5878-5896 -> -3.7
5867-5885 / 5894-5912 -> -3.7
